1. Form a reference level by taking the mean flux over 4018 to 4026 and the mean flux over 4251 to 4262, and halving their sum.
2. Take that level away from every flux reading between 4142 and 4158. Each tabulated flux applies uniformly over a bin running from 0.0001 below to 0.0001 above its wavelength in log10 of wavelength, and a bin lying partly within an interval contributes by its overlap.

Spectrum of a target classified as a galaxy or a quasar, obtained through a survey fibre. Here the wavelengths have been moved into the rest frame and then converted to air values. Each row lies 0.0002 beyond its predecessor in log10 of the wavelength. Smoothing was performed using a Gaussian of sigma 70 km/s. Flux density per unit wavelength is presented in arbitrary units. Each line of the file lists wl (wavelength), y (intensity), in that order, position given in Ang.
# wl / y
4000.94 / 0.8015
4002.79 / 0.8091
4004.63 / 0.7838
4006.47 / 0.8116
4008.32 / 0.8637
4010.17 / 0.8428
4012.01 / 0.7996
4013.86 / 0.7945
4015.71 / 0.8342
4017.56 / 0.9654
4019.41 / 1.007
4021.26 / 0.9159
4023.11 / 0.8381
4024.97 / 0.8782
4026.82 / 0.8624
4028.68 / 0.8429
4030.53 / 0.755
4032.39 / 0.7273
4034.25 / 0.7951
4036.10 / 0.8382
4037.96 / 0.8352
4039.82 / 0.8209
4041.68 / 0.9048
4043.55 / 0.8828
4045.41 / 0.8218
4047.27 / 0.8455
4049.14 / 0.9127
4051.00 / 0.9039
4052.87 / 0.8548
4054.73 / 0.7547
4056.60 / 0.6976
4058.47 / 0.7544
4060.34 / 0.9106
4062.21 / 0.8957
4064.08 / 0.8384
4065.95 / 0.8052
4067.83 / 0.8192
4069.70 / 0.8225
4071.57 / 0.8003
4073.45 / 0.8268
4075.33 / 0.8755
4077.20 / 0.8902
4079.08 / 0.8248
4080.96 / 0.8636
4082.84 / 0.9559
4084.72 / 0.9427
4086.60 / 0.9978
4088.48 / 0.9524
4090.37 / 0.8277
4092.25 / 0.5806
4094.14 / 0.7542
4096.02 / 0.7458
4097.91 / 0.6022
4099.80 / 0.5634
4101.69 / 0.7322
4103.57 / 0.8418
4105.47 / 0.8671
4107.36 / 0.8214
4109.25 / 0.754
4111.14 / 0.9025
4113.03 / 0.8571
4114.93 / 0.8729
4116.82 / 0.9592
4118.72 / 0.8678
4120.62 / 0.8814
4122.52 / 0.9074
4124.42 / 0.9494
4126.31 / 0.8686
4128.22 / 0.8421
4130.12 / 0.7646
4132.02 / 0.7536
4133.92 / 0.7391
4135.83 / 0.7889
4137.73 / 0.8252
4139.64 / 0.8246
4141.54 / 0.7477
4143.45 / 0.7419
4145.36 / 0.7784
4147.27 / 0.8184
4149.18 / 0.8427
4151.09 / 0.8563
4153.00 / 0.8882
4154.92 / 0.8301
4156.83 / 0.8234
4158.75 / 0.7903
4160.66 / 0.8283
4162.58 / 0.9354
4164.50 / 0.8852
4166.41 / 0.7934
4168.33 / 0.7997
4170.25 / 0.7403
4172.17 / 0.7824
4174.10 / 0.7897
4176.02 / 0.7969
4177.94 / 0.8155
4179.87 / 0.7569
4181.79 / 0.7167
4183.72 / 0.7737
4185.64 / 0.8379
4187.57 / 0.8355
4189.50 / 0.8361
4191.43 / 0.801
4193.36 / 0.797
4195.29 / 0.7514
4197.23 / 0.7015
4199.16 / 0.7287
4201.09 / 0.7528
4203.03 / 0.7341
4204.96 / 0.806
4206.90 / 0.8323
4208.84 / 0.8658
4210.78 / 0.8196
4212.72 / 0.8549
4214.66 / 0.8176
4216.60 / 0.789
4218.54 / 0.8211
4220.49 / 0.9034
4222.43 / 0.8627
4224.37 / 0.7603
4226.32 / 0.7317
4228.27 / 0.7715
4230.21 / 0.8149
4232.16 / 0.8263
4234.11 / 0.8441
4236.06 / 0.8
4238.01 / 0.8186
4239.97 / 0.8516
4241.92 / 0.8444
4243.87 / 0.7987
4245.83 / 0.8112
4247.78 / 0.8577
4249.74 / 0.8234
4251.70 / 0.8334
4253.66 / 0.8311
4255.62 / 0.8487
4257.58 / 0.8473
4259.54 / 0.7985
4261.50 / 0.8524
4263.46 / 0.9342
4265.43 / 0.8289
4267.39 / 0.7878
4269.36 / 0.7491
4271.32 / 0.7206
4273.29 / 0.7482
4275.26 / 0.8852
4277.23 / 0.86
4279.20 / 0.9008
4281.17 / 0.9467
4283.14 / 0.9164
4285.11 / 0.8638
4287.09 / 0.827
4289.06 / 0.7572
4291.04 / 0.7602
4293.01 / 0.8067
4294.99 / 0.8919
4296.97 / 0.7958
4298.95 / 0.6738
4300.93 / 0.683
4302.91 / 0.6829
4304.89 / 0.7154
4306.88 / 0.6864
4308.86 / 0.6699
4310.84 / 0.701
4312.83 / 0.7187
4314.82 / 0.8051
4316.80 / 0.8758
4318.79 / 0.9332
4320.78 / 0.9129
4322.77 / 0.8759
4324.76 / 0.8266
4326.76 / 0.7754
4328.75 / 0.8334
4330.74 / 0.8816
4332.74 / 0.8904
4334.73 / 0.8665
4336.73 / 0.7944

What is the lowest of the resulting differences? -0.13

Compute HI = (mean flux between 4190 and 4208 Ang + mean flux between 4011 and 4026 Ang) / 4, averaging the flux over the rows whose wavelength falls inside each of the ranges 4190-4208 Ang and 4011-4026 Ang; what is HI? 0.412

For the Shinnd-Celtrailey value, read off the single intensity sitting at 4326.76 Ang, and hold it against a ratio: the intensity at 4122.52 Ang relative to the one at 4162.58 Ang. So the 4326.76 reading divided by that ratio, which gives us 0.799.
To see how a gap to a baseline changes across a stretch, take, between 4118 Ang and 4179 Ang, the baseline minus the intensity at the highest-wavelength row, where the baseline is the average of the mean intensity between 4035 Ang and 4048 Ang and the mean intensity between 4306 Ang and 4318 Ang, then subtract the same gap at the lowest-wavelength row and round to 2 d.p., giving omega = 0.05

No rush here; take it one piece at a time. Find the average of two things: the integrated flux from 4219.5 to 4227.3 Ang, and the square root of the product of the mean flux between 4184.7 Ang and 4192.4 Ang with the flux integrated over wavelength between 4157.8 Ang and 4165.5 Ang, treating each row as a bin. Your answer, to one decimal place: 4.3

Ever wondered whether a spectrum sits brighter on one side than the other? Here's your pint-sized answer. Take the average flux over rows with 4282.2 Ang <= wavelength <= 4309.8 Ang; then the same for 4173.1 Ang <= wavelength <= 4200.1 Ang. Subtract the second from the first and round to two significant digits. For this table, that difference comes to -0.015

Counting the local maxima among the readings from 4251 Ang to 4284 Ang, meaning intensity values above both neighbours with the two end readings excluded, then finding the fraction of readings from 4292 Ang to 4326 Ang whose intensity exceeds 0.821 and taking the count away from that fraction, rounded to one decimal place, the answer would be -3.6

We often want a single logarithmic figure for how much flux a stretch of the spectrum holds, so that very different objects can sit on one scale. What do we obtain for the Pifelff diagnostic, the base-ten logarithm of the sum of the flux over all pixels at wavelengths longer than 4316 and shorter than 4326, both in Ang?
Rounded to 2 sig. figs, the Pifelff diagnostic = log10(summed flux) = 0.65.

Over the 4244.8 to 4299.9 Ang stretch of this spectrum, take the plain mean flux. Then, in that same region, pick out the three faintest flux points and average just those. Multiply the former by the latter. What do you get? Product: 0.591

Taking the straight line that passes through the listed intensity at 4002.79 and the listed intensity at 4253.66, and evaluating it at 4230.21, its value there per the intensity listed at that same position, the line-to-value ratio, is 1.02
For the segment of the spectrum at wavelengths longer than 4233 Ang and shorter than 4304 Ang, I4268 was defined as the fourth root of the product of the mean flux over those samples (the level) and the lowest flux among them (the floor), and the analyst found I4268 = 0.862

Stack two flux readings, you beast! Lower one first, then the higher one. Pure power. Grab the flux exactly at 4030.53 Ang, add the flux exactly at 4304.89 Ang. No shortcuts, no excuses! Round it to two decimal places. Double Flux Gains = 1.47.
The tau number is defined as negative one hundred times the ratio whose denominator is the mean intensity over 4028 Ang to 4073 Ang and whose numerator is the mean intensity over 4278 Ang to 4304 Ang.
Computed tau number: -98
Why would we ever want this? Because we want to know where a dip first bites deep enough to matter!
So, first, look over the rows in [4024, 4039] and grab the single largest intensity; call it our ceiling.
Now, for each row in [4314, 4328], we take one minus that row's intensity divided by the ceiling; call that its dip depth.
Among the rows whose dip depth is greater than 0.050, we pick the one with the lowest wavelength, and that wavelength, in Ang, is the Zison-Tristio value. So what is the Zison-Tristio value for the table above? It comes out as 4314.82 Ang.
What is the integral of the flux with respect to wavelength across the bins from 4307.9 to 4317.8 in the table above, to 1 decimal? 7.5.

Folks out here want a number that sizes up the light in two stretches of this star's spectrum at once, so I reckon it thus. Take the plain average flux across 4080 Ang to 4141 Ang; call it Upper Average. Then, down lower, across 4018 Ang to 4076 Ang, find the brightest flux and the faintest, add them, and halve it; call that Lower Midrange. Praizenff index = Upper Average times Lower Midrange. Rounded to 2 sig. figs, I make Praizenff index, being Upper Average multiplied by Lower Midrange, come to 0.70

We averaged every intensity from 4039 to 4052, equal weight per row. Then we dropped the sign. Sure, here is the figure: 0.870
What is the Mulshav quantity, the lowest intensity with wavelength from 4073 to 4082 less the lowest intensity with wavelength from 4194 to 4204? 0.12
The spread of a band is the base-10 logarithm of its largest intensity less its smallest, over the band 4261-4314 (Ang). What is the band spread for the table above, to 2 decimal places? -0.56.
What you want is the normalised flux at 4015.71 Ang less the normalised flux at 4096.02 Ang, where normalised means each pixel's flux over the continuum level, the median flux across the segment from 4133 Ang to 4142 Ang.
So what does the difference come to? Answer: 0.11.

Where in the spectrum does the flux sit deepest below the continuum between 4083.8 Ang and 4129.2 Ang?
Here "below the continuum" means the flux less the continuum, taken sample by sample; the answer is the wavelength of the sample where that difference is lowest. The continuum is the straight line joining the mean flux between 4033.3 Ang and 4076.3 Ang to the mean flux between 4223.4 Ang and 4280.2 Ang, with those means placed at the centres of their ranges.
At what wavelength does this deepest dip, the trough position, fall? 4099.80 Ang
